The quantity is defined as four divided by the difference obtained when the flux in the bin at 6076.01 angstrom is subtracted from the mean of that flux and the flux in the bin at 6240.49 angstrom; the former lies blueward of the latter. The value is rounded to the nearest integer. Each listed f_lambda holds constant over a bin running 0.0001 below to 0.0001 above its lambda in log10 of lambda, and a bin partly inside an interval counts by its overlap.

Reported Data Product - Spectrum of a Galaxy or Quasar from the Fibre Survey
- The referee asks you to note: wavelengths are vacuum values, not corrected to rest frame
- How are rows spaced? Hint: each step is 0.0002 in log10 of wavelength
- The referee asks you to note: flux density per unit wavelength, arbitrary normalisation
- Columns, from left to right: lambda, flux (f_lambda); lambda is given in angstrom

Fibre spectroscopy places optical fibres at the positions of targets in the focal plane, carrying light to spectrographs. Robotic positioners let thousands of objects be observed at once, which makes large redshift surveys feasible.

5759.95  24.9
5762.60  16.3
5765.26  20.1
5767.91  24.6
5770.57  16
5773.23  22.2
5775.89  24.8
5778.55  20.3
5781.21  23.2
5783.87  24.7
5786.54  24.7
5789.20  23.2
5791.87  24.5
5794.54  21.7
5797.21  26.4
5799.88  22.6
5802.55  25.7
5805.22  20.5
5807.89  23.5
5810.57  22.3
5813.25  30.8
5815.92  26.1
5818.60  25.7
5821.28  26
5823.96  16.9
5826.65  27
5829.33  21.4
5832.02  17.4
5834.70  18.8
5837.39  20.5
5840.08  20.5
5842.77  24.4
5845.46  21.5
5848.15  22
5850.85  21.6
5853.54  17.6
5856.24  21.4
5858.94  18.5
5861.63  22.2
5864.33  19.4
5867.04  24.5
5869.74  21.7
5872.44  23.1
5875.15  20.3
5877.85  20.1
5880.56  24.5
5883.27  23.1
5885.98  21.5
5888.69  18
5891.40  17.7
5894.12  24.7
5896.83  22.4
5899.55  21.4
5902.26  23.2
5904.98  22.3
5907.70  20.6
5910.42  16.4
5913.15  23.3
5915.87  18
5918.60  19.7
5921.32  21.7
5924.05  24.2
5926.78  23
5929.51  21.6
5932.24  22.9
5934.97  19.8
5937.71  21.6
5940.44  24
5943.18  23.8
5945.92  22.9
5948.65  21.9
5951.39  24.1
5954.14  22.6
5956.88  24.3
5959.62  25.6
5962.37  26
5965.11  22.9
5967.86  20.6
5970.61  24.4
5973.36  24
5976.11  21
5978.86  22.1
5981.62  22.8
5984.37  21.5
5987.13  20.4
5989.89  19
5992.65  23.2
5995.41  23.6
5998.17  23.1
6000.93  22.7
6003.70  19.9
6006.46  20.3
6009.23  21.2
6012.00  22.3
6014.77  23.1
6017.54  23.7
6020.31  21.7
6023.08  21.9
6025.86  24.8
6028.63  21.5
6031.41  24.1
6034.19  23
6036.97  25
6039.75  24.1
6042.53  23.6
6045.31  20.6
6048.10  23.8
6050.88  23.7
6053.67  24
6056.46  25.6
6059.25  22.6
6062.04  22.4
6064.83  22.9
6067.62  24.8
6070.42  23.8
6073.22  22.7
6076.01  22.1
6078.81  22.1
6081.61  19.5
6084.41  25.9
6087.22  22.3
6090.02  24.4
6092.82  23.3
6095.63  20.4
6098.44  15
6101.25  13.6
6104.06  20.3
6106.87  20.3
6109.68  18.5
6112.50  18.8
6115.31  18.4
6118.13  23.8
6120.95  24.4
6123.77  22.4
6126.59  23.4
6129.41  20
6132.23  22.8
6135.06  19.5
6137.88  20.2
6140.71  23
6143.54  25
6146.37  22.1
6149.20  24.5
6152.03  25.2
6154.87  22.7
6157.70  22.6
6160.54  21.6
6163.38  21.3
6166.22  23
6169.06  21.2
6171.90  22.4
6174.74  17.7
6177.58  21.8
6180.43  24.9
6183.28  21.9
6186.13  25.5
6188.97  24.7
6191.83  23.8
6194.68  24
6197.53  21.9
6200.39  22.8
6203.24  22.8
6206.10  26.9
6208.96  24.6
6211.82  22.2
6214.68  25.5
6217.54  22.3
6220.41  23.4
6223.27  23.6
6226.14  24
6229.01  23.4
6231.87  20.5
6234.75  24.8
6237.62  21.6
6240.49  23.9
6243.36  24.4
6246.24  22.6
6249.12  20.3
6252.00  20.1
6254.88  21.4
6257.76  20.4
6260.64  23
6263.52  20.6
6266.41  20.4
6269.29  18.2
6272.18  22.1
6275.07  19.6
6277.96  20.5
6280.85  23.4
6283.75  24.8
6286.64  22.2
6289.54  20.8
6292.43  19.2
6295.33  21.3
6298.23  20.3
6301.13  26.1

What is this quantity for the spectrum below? 4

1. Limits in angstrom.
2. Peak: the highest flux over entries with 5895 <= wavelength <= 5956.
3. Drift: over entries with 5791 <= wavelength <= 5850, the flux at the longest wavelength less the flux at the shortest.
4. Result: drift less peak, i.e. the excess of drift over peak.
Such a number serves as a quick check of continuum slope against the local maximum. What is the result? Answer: -27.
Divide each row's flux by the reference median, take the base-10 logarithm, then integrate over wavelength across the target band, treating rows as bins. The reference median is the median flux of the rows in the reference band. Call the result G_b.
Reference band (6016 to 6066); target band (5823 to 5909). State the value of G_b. -4.2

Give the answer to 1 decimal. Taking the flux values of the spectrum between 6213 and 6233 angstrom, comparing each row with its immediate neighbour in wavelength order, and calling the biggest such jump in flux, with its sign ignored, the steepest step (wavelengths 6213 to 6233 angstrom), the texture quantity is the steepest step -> 3.2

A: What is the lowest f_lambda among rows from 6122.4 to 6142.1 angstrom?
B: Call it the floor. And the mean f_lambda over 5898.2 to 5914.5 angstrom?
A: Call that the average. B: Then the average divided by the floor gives 1.09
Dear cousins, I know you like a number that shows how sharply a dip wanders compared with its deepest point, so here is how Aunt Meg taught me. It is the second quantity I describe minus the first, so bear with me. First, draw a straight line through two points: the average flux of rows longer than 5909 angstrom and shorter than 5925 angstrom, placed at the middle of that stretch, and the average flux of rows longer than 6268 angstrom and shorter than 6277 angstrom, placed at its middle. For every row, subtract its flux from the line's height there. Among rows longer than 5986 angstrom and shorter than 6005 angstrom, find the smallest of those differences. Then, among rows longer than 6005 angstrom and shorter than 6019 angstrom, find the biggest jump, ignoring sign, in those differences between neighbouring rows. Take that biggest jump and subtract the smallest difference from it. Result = 4.3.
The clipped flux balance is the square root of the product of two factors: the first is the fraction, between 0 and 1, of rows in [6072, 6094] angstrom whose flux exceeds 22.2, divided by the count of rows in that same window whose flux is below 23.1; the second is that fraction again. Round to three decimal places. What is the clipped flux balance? 0.280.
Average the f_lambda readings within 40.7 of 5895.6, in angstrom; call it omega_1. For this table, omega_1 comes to 21.4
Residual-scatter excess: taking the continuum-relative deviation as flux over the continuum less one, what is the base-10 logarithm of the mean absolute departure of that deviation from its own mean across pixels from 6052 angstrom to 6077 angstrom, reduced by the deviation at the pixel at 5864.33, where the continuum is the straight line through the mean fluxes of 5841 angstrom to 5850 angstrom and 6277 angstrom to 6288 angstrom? -1.22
